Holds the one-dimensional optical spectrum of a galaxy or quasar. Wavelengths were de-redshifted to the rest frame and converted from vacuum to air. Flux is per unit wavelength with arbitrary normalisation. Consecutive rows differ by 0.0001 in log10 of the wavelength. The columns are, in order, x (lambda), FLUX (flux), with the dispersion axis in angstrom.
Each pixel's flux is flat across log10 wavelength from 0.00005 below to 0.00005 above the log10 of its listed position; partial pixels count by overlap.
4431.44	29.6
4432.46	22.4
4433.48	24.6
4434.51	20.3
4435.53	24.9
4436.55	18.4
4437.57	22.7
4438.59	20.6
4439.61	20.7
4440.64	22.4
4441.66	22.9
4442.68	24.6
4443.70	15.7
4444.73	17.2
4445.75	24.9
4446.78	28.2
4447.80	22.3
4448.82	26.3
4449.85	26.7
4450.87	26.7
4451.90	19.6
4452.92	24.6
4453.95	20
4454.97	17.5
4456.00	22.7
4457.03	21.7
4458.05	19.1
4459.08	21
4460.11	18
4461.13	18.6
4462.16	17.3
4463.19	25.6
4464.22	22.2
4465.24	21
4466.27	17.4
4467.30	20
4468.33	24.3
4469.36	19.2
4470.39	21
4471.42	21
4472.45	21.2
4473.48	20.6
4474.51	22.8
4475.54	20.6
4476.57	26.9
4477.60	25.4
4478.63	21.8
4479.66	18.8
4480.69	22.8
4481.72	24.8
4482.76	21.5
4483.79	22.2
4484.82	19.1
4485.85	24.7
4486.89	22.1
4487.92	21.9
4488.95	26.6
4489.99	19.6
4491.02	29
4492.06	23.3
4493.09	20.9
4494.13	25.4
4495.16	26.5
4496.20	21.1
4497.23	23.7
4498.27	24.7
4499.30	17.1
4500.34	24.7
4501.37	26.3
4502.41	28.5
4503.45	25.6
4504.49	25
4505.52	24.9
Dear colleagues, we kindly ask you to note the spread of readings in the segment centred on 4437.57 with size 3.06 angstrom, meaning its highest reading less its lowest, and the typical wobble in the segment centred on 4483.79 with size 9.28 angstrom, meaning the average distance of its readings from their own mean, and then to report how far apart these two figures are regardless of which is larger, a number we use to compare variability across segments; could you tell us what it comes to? 2.8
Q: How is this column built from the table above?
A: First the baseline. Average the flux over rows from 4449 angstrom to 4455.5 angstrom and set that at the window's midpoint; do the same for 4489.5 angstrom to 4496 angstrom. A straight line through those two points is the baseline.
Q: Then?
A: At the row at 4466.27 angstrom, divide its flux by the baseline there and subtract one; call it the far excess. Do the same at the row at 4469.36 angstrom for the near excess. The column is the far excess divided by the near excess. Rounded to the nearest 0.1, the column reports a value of 1.4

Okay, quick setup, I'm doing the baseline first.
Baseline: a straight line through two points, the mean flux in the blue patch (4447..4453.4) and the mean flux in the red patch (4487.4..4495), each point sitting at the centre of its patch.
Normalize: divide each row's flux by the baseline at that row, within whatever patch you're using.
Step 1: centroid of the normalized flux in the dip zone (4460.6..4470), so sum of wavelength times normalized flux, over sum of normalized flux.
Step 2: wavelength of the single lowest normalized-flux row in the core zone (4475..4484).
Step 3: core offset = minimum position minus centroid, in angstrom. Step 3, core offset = 14.4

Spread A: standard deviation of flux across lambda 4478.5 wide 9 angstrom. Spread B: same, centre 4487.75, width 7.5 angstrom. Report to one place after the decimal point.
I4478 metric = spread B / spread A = 1.4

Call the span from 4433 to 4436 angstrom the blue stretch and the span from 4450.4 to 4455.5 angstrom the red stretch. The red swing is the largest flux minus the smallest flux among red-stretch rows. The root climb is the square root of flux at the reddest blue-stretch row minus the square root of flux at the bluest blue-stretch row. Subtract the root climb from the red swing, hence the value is 9.2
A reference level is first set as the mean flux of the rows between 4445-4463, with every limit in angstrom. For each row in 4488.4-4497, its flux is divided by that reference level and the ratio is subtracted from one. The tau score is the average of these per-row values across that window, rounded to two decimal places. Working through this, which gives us -0.09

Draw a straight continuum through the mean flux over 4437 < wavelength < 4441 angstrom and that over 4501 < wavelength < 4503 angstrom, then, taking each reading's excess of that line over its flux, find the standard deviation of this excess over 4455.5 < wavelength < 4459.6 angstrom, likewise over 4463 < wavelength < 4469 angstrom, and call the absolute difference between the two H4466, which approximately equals 1.4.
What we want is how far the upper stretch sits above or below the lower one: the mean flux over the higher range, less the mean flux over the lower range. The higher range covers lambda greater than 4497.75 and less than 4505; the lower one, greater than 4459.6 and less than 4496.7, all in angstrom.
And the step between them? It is 2.5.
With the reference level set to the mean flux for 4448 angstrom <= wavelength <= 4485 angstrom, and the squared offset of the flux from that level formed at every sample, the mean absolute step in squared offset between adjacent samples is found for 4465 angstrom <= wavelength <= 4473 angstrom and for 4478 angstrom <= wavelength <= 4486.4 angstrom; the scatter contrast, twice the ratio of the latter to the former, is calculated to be 1.9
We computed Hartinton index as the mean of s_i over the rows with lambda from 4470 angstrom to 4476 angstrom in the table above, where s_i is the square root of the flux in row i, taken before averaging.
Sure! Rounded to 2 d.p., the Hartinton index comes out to 4.60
